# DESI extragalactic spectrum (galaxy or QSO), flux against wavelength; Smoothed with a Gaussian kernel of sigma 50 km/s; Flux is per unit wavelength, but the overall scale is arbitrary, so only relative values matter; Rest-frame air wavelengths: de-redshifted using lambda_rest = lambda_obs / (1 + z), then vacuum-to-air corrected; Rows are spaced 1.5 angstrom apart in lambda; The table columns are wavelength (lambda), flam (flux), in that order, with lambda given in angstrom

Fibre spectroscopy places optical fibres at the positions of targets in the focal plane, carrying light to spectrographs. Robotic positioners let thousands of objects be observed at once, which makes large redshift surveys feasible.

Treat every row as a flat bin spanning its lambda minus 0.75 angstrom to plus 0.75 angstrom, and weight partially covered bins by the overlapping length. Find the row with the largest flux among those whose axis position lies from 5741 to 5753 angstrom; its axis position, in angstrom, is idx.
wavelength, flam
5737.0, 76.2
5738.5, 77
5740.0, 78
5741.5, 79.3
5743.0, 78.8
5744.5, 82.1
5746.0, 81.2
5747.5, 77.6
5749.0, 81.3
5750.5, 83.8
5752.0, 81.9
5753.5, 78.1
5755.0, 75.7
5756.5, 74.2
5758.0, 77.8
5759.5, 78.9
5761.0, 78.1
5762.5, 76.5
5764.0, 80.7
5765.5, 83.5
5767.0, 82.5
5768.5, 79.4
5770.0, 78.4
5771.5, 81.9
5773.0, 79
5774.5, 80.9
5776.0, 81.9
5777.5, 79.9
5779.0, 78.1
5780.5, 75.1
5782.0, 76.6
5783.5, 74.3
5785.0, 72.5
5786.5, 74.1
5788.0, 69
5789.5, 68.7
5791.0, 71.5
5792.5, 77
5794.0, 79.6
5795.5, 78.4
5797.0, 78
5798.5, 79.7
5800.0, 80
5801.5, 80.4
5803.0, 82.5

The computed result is 5750.5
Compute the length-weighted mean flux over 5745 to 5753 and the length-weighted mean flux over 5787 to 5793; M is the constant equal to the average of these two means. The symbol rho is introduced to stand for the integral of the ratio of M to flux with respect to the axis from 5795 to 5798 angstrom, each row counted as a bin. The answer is 2.92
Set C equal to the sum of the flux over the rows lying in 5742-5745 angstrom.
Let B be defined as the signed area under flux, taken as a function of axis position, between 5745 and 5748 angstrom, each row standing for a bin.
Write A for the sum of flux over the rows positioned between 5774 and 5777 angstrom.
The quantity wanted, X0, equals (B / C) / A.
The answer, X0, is 0.0091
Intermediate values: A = 163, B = 239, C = 161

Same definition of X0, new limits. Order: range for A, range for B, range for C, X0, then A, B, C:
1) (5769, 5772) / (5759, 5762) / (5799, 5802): 0.0091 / 160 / 235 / 160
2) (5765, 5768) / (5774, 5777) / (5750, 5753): 0.0089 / 166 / 244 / 166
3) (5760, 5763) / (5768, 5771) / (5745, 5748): 0.0097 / 155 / 237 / 159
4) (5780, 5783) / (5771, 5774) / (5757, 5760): 0.0101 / 152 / 241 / 157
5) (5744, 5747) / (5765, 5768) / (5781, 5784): 0.0101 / 163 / 248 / 151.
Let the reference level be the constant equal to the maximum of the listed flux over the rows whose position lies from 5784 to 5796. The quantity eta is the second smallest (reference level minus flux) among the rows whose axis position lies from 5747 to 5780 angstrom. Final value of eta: -3.9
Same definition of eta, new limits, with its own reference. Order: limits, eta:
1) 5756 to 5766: -1.1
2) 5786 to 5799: 0.0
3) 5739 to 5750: -1.7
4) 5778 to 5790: 3.0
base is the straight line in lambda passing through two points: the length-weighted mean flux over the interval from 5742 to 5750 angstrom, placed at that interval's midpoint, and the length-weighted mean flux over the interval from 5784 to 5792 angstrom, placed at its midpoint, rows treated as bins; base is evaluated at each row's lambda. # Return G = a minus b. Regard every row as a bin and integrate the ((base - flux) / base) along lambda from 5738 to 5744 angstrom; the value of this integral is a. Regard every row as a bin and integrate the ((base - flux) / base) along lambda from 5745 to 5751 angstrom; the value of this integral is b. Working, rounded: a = 0.2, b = -0.08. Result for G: 0.29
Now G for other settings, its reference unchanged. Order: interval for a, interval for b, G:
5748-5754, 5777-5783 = 0.18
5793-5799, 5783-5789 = -0.75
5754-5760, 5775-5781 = 0.55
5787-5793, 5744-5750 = 0.01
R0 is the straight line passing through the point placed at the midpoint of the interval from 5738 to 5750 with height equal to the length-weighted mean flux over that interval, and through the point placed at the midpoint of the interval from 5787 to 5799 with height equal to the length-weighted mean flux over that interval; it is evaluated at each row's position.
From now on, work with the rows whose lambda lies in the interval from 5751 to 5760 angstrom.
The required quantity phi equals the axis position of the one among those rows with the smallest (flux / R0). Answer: 5756.5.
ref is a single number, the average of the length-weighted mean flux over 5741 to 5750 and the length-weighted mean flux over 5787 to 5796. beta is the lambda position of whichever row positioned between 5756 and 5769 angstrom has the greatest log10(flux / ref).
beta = 5765.5 angstrom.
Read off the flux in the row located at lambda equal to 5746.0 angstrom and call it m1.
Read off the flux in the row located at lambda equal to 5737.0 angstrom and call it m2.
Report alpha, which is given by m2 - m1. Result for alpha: -5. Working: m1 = 81.2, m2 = 76.2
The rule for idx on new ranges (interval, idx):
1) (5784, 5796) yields 5794.0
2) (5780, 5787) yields 5782.0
